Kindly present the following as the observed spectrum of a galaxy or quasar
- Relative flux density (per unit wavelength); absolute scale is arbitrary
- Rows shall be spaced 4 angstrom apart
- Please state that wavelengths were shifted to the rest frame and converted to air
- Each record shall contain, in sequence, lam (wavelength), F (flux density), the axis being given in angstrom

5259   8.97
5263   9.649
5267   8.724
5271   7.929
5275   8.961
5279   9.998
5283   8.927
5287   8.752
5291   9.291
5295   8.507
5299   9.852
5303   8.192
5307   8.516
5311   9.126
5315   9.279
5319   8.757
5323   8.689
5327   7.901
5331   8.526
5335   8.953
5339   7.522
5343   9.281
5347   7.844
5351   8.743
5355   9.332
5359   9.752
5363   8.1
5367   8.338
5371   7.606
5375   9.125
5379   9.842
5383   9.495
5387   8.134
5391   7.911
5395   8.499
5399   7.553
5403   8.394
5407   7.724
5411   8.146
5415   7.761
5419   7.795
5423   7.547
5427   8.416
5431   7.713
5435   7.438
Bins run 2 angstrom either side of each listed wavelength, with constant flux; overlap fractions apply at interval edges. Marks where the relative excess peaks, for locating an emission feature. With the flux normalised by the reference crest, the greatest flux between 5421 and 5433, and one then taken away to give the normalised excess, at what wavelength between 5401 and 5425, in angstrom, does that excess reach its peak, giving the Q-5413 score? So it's 5403 angstrom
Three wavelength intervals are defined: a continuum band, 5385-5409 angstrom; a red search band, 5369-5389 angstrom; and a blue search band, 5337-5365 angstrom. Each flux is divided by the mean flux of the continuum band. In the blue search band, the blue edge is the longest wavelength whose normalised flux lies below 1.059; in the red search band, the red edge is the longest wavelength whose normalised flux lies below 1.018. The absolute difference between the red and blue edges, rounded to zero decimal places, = 24 angstrom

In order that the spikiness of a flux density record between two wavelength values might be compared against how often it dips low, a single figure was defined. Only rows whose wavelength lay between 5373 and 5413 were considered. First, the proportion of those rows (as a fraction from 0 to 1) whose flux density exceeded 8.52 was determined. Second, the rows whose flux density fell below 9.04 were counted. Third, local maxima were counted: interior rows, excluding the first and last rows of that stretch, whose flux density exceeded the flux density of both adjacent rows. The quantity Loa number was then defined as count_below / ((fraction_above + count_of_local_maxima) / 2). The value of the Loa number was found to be 4.2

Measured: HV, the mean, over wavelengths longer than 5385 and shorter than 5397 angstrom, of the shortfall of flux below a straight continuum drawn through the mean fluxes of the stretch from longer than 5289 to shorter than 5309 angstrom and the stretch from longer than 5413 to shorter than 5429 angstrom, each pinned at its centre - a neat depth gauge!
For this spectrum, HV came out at -0.1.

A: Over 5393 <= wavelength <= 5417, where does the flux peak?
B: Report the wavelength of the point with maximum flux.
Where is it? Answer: 5395 angstrom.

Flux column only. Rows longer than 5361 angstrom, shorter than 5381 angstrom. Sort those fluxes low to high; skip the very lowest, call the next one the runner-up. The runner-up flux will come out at 8.1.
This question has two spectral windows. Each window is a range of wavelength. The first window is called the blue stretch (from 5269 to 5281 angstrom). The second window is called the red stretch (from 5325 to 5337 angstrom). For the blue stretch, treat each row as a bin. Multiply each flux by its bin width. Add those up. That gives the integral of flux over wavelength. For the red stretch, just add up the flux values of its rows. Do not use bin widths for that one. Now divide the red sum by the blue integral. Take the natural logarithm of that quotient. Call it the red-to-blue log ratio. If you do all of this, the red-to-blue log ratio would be -1.44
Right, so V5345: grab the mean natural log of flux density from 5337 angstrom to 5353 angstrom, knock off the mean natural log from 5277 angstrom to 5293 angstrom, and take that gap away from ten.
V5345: 10.10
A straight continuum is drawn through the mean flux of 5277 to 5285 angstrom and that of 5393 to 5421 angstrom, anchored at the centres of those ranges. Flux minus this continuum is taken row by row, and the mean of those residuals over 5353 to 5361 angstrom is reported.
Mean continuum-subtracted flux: 1.0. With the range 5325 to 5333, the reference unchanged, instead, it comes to -0.7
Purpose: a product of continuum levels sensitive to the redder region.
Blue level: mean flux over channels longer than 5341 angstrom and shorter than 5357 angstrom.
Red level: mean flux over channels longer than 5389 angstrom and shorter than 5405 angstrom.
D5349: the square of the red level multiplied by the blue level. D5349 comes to 576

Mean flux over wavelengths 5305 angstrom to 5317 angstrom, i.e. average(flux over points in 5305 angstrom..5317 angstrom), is 9.0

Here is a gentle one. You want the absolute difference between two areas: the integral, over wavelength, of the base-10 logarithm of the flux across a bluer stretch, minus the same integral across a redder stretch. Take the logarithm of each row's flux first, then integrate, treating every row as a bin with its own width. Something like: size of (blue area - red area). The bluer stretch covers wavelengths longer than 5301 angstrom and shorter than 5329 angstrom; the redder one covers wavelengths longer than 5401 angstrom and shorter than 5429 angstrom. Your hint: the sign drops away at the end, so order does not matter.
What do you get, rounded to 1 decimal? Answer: 1.0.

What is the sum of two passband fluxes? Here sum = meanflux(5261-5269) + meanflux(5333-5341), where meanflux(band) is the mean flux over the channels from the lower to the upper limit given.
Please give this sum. 17.4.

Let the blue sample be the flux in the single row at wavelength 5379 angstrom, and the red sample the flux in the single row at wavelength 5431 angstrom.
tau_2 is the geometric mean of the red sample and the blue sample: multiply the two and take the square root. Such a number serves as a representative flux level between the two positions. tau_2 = 8.7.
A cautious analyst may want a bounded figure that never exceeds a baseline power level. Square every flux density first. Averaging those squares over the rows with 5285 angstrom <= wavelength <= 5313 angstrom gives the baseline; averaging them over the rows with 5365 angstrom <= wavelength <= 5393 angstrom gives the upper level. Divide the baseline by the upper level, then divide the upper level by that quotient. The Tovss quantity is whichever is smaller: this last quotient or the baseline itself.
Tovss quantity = 71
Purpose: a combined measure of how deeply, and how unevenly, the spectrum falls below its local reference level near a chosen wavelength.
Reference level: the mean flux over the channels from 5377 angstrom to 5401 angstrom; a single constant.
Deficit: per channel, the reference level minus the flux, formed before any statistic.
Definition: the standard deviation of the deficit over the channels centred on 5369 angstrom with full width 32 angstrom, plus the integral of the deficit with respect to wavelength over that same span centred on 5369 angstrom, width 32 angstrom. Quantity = -11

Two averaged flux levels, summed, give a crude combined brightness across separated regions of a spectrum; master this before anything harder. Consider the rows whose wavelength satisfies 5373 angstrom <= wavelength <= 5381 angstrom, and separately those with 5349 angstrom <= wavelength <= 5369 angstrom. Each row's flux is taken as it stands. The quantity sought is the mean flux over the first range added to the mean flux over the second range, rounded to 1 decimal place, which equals 18.3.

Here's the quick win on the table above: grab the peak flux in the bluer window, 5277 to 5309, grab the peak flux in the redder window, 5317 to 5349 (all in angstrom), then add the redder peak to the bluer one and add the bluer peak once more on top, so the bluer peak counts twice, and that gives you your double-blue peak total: 29.3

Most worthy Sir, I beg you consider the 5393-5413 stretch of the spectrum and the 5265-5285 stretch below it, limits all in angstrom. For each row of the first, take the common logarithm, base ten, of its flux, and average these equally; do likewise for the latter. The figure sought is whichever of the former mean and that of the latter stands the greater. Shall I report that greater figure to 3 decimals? 0.949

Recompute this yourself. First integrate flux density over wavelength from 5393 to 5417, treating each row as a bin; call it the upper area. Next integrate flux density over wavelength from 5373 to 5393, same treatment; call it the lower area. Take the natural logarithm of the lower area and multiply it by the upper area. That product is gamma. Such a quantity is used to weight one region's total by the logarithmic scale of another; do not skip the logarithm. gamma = 997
